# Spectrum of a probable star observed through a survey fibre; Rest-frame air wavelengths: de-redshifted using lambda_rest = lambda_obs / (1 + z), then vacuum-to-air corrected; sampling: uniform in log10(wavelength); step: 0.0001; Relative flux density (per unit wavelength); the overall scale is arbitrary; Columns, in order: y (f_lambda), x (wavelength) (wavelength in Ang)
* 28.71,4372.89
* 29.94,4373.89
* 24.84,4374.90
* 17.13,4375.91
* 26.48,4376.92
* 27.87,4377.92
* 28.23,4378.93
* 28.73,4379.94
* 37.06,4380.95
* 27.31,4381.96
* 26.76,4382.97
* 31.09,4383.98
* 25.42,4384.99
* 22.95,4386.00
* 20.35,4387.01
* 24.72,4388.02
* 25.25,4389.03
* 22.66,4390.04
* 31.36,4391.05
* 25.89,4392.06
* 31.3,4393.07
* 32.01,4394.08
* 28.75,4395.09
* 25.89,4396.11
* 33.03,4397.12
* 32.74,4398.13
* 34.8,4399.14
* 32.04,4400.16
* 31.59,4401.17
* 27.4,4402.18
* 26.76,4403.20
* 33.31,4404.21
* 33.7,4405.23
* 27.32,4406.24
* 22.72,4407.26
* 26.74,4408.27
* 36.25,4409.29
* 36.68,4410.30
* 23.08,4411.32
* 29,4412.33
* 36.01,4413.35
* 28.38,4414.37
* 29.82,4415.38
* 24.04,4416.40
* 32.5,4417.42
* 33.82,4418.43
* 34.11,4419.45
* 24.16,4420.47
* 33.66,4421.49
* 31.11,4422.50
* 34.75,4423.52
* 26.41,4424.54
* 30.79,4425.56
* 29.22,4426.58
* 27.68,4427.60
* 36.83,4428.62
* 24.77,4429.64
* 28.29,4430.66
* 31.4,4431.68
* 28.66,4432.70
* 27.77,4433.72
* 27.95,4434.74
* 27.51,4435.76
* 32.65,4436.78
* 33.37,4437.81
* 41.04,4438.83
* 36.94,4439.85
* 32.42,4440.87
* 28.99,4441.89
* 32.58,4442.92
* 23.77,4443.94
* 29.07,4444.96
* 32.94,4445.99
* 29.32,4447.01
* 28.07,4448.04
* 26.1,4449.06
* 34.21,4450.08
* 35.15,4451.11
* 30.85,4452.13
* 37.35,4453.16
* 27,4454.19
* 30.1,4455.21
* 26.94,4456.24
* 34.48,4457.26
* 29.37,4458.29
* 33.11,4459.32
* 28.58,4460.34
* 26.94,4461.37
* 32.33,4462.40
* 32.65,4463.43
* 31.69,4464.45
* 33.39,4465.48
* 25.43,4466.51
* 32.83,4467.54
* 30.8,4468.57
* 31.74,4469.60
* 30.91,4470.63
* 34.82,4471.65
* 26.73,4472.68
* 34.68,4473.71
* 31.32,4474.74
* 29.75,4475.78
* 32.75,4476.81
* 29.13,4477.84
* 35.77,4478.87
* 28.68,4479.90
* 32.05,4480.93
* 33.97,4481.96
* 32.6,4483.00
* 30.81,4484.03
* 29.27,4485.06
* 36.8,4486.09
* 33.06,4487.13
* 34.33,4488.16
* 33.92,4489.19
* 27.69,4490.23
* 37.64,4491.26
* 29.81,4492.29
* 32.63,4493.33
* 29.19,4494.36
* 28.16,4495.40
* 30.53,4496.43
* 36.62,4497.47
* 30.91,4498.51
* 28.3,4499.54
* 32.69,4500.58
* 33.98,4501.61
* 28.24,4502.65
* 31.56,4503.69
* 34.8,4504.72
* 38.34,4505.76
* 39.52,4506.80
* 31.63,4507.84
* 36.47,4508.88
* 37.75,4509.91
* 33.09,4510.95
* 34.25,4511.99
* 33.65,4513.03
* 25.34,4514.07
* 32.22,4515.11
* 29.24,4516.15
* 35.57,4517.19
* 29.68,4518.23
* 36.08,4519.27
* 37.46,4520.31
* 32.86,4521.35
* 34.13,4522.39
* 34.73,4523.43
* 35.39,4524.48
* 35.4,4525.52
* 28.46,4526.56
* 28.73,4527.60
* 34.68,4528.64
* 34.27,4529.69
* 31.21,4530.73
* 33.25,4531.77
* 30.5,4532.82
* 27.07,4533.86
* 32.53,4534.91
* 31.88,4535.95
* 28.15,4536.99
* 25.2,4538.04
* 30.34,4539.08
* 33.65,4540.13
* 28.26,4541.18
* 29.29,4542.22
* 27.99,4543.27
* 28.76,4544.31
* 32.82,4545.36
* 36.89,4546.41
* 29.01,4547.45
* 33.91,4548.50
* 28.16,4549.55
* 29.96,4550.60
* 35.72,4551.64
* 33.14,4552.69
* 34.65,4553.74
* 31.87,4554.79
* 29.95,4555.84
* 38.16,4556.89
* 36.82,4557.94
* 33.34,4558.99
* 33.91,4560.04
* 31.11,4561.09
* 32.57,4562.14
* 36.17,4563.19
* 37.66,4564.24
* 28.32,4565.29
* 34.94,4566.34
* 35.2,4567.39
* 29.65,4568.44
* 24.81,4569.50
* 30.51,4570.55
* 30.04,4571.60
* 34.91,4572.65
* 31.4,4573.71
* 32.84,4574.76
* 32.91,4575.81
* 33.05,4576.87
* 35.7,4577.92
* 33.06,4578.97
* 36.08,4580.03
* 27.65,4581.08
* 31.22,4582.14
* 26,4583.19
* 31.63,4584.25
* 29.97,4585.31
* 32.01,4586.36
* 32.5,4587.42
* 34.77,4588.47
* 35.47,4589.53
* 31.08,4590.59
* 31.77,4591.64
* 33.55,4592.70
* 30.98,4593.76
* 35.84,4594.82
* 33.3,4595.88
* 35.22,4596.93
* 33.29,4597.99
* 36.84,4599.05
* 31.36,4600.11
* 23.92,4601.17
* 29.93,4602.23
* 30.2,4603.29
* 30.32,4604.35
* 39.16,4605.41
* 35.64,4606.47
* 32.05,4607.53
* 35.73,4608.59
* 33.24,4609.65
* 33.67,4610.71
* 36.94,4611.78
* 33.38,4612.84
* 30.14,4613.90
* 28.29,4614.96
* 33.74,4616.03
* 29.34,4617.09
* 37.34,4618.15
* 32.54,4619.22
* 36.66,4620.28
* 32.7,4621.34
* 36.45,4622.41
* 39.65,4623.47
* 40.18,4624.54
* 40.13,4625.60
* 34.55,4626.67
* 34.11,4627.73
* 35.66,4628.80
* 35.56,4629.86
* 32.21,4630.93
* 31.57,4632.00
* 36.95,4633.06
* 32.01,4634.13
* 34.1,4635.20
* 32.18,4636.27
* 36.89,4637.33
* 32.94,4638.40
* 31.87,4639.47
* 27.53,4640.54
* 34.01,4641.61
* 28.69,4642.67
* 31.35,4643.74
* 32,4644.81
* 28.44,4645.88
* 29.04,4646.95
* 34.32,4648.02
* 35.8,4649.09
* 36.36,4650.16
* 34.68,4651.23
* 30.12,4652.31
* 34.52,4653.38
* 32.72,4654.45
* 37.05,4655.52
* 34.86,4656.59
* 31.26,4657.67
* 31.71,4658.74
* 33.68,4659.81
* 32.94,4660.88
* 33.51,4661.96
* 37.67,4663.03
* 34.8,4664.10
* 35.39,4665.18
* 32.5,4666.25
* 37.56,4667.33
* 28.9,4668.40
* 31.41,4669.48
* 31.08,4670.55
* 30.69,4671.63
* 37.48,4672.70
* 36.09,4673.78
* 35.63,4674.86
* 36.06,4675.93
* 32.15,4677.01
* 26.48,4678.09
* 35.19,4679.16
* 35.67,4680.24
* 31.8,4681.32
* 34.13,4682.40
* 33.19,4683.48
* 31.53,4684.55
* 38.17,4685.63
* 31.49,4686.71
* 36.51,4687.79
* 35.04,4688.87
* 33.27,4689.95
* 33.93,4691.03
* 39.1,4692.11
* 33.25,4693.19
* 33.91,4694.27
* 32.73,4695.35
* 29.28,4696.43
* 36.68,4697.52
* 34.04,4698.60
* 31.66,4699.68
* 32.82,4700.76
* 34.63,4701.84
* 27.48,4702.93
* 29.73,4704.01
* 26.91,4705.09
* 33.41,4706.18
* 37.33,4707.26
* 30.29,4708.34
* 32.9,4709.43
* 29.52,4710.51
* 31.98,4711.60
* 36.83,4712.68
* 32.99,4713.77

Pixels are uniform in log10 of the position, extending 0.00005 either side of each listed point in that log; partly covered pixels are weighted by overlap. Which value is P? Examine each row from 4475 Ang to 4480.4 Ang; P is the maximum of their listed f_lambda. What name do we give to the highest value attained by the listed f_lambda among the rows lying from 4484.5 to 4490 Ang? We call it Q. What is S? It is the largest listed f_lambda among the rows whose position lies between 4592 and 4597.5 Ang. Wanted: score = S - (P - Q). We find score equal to 36.9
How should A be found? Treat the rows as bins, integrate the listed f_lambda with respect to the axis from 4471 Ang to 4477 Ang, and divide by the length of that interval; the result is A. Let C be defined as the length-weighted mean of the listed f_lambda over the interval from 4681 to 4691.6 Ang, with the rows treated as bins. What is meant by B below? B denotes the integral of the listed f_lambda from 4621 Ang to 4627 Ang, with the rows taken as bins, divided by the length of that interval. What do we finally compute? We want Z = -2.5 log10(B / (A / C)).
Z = -4.01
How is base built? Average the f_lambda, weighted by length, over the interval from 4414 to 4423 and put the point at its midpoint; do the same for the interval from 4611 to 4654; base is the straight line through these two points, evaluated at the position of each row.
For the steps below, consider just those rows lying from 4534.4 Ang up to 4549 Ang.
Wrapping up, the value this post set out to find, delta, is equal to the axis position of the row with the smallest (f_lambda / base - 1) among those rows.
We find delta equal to 4538.04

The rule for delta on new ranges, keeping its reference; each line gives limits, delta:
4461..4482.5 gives 4466.51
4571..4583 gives 4581.08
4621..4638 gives 4632.00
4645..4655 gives 4645.88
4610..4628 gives 4614.96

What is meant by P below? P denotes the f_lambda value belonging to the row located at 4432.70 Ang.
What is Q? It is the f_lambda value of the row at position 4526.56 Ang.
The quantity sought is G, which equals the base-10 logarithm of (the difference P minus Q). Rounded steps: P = 28.66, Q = 28.46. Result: -0.7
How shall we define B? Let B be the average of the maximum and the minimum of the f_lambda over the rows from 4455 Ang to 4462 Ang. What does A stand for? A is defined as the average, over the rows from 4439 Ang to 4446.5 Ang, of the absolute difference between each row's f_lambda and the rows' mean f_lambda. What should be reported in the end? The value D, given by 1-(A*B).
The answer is -96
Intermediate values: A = 3.2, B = 30.7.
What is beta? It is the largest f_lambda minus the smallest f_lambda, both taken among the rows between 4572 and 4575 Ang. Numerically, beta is 3.5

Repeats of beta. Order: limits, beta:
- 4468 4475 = 8.1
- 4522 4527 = 6.9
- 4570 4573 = 4.9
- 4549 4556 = 7.6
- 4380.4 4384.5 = 10.3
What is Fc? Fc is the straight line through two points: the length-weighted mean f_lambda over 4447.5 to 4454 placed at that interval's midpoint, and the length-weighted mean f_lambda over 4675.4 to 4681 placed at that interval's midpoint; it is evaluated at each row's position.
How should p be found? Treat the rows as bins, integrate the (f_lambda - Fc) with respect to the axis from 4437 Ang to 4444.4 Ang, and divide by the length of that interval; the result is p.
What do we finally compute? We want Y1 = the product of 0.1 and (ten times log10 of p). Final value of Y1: 0.1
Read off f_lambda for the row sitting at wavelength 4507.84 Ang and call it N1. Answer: 31.63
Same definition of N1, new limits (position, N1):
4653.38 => 34.52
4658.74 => 31.71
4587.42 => 32.5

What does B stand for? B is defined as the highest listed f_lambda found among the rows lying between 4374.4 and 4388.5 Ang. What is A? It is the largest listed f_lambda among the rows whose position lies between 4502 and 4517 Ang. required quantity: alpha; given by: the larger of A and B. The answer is 39.5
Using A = 39.52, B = 37.06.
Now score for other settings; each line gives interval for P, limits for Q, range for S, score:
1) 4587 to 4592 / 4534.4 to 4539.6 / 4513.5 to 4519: 32.6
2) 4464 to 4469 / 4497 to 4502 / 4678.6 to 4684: 38.9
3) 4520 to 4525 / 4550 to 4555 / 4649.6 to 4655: 34.6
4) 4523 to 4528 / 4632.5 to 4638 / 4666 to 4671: 39.1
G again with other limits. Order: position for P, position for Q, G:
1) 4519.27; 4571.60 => 0.8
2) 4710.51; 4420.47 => 0.7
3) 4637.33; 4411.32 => 1.1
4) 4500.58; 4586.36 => -0.2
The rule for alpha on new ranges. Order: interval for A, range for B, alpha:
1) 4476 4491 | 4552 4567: 38.2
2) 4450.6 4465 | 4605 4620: 39.2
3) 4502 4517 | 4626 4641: 39.5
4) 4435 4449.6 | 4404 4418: 41.0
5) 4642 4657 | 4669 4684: 37.5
